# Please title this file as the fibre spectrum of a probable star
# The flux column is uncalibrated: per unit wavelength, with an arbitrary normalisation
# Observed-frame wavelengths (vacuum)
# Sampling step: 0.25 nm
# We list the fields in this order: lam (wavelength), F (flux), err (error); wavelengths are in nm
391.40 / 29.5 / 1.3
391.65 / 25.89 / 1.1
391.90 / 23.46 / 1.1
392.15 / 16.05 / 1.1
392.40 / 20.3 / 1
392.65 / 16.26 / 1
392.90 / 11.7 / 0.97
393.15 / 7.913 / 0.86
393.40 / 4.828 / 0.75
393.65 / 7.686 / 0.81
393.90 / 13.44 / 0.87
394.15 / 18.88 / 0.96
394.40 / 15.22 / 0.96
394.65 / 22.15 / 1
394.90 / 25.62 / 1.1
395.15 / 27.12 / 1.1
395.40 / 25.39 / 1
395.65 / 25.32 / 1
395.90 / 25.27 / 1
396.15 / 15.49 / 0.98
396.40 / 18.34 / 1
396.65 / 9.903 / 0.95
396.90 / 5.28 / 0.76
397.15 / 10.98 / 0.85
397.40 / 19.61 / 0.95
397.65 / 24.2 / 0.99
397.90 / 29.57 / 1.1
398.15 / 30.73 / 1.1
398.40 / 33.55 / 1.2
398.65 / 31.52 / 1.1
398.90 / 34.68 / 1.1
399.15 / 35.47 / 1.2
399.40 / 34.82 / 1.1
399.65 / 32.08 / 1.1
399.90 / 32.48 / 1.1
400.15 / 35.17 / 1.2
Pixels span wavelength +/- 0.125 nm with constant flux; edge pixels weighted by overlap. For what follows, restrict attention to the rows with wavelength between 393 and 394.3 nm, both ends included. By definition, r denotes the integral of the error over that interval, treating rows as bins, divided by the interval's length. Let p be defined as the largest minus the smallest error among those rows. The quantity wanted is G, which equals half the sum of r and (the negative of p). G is 0.322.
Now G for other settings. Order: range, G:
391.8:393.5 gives 0.310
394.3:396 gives 0.442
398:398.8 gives 0.516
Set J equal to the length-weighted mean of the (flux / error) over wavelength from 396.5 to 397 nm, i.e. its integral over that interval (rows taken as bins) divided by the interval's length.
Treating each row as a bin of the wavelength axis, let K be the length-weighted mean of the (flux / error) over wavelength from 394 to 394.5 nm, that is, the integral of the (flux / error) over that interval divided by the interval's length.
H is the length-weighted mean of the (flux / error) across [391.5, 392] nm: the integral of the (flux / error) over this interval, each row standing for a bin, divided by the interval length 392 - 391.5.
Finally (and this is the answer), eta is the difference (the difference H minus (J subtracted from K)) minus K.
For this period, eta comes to -4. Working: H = 23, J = 9.3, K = 18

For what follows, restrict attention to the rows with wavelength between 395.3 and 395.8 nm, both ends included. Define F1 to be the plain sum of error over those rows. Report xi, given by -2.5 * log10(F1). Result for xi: -0.75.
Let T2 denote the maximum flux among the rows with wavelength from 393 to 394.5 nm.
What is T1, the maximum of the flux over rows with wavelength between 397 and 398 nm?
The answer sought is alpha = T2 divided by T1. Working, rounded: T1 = 29.57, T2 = 18.88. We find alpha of 0.6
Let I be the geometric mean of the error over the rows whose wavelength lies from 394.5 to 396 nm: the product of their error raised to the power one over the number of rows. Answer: 1.03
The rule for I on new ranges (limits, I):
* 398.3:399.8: 1.13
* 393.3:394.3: 0.84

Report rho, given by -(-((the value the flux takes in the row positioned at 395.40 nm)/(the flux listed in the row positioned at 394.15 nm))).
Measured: 1.3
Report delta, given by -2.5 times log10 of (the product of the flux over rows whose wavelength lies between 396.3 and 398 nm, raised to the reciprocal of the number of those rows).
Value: -2.9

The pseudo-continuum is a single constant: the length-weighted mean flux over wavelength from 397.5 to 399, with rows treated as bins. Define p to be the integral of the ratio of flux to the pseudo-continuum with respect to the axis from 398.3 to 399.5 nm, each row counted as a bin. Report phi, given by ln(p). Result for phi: 0.29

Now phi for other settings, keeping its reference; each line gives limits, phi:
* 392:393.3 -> -0.48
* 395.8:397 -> -0.54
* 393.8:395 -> -0.29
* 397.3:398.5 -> 0.08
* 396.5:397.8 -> -0.49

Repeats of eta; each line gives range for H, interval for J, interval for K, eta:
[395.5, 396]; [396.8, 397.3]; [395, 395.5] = -14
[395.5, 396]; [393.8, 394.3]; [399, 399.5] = -18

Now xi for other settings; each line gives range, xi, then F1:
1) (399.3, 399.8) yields -0.86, 2.20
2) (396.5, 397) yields -0.58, 1.71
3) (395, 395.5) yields -0.81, 2.10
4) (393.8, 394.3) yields -0.66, 1.83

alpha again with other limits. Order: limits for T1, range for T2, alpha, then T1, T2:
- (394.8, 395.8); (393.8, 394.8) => 0.8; 27.12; 22.15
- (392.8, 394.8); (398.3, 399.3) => 1.6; 22.15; 35.47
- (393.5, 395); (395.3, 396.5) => 1.0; 25.62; 25.39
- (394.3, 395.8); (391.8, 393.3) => 0.9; 27.12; 23.46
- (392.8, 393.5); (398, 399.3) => 3.0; 11.7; 35.47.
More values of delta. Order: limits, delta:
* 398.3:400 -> -3.8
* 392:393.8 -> -2.6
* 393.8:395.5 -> -3.3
